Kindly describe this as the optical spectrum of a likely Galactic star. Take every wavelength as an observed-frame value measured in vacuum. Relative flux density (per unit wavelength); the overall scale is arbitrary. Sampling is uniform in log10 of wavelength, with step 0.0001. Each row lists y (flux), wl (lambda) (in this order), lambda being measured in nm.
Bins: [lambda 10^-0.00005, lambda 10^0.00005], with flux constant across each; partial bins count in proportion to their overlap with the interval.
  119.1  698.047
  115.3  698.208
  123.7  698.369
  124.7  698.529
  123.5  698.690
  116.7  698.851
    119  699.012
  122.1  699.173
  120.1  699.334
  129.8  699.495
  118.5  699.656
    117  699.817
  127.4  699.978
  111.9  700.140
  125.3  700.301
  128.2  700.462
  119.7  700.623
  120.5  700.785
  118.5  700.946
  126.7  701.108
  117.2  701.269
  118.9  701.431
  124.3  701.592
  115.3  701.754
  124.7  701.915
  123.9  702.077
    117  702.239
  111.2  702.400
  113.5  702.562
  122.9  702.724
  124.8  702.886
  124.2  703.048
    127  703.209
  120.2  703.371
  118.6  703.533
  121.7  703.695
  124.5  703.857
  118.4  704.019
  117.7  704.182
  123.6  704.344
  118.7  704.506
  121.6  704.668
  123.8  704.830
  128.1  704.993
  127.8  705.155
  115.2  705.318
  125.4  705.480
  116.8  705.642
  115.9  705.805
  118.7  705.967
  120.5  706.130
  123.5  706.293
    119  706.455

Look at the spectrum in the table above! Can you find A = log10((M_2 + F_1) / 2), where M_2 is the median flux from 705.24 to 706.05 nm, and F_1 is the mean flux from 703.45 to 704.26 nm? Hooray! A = 2.07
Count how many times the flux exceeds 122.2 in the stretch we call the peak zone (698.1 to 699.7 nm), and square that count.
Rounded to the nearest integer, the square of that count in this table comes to 16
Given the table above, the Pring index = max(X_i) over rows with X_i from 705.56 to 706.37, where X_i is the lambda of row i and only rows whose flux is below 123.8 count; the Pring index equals 706.293 nm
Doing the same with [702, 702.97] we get 702.724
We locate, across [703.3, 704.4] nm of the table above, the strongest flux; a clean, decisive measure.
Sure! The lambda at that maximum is 703.857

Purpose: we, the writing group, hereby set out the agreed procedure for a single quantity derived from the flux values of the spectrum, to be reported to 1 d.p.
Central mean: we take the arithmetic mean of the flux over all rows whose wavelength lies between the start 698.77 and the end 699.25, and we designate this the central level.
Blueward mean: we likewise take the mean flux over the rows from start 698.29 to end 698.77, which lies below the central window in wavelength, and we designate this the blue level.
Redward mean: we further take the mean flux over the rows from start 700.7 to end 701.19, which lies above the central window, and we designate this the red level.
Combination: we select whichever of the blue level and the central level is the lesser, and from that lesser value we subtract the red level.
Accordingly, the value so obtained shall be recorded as -2.6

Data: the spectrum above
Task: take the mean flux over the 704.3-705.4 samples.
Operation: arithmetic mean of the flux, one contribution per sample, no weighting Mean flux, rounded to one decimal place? 122.7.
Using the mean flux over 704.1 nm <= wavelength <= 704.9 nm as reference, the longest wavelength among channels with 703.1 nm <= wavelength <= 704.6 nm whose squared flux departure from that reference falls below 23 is 704.506 nm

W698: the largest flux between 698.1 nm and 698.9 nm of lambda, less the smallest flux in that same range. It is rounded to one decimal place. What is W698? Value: 9.4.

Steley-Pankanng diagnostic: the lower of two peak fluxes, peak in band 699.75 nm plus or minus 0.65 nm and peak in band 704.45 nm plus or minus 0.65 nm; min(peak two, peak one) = 128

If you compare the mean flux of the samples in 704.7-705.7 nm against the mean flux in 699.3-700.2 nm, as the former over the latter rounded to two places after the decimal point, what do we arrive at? 1.02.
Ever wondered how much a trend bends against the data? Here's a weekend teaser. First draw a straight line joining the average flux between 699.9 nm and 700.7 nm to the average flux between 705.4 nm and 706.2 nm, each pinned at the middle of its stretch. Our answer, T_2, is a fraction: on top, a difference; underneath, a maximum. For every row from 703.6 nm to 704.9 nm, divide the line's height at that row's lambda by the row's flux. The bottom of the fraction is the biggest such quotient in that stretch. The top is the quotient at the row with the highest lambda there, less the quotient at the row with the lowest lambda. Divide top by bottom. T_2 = -0.02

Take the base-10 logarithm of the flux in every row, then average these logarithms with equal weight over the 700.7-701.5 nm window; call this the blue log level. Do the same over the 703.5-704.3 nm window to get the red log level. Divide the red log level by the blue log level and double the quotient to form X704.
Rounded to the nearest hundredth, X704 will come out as 2.00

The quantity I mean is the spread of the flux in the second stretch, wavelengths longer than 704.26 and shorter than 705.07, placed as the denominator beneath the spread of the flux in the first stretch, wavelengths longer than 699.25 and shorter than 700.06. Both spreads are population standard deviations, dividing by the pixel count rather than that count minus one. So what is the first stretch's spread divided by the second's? 1.65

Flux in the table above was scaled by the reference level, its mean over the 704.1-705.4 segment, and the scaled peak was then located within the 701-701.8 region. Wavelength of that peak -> 701.108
